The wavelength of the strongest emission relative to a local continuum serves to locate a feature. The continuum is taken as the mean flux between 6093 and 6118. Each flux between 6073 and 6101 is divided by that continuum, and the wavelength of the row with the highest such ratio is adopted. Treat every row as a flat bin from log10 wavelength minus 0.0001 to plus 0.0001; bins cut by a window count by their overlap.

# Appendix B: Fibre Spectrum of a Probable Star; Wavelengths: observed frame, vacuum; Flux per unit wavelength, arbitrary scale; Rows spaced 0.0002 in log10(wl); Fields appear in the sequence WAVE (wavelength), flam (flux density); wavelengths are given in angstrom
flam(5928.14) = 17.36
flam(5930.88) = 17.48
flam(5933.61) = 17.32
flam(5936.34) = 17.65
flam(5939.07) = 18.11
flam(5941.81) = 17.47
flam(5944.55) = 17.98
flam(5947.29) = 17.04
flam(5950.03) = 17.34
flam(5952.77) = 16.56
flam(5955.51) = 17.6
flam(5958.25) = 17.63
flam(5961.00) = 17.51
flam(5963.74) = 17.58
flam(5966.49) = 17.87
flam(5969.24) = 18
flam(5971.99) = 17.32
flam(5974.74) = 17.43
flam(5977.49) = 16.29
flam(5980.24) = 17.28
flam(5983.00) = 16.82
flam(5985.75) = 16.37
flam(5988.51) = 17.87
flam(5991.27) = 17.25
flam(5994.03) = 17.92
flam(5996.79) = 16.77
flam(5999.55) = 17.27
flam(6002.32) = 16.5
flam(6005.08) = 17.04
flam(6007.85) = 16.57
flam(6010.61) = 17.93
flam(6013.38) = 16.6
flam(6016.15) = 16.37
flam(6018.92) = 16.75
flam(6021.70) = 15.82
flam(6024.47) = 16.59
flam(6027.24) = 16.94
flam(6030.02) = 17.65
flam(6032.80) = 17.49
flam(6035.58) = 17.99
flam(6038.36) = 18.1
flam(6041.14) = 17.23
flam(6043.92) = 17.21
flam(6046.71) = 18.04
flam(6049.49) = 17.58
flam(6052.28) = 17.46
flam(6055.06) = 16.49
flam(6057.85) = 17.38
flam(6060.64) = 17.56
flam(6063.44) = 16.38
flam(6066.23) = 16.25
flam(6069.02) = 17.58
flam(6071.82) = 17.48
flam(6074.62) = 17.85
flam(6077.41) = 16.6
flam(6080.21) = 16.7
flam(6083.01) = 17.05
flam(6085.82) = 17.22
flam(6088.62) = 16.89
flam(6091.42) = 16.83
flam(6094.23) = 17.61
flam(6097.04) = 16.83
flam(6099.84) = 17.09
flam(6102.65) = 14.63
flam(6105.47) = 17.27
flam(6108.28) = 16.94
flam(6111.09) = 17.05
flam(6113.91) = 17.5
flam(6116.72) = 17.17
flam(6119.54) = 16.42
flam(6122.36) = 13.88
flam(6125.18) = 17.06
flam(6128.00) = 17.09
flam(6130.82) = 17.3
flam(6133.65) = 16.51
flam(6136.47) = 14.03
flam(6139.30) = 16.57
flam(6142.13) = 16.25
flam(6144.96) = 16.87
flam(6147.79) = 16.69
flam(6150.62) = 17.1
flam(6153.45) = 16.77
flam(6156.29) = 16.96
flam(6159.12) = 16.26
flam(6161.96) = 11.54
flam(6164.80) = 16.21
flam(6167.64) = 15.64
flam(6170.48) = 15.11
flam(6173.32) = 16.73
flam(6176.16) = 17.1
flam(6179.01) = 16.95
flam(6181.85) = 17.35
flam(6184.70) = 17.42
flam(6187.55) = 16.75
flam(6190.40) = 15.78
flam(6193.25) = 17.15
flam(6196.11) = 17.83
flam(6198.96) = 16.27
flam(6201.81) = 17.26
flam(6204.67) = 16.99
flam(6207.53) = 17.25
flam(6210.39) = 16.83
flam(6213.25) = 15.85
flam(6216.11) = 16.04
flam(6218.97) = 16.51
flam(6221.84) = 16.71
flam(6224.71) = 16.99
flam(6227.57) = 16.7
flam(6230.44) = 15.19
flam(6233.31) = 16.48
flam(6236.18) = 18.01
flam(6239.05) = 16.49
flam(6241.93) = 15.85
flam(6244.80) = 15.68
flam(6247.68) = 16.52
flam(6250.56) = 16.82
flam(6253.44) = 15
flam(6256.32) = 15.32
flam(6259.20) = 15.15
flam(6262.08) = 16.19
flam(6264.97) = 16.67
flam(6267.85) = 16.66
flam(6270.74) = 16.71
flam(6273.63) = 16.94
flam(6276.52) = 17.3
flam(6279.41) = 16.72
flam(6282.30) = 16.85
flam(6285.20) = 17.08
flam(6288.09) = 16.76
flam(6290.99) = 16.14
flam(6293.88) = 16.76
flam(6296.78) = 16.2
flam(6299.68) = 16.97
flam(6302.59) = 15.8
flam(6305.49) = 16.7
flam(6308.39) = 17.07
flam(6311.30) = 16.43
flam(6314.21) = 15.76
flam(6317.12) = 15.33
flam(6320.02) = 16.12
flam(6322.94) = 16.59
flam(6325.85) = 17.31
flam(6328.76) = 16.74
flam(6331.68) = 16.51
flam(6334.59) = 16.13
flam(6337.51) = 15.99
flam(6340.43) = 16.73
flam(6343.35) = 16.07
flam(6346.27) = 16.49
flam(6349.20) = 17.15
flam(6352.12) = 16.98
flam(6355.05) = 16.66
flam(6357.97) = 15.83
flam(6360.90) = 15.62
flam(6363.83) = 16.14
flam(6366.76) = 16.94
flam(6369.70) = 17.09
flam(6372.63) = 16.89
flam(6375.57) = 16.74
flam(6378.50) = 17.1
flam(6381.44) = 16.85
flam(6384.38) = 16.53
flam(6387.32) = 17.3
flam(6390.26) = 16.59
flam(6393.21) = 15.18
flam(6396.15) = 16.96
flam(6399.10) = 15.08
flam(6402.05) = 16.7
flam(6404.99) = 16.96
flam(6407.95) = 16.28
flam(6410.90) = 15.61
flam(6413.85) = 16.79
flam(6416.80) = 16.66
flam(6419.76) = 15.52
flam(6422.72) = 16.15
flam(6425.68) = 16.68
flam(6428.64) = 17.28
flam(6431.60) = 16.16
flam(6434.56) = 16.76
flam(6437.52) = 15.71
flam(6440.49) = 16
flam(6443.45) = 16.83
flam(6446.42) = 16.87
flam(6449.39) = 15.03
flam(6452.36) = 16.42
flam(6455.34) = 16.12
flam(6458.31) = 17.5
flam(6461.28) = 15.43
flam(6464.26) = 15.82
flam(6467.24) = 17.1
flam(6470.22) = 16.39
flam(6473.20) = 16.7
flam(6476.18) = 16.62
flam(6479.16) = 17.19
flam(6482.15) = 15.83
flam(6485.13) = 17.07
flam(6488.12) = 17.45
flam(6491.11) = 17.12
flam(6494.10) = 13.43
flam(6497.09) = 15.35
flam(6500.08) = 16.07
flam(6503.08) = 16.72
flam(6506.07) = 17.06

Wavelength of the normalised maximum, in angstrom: 6074.62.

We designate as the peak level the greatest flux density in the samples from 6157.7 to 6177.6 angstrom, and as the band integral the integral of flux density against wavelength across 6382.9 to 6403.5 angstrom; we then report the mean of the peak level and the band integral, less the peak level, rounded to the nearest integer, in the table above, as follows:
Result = 160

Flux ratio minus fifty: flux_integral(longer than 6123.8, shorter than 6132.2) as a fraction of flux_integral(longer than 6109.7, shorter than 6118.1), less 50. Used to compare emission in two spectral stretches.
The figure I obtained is -49.0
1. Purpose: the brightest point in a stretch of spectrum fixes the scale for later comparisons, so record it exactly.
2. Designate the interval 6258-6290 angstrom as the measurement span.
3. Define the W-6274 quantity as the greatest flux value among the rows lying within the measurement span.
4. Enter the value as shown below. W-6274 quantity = 17.3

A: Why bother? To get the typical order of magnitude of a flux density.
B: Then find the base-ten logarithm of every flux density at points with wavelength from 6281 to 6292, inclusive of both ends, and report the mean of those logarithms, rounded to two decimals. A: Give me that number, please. 1.22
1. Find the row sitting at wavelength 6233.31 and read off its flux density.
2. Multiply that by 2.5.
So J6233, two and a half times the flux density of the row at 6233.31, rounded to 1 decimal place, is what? 41.2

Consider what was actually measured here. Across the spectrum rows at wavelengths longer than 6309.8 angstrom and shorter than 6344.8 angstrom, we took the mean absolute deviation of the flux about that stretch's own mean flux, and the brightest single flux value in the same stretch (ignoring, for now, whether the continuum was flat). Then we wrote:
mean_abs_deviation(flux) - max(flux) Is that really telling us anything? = -16.9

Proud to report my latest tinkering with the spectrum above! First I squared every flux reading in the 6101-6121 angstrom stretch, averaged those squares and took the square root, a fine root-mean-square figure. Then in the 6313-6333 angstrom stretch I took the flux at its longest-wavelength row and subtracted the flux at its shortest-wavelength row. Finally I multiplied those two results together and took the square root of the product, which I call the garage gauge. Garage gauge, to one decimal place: 3.5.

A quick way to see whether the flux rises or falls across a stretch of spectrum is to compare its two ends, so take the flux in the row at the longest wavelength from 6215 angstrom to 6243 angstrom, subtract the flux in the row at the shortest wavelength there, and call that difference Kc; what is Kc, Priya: -0.2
